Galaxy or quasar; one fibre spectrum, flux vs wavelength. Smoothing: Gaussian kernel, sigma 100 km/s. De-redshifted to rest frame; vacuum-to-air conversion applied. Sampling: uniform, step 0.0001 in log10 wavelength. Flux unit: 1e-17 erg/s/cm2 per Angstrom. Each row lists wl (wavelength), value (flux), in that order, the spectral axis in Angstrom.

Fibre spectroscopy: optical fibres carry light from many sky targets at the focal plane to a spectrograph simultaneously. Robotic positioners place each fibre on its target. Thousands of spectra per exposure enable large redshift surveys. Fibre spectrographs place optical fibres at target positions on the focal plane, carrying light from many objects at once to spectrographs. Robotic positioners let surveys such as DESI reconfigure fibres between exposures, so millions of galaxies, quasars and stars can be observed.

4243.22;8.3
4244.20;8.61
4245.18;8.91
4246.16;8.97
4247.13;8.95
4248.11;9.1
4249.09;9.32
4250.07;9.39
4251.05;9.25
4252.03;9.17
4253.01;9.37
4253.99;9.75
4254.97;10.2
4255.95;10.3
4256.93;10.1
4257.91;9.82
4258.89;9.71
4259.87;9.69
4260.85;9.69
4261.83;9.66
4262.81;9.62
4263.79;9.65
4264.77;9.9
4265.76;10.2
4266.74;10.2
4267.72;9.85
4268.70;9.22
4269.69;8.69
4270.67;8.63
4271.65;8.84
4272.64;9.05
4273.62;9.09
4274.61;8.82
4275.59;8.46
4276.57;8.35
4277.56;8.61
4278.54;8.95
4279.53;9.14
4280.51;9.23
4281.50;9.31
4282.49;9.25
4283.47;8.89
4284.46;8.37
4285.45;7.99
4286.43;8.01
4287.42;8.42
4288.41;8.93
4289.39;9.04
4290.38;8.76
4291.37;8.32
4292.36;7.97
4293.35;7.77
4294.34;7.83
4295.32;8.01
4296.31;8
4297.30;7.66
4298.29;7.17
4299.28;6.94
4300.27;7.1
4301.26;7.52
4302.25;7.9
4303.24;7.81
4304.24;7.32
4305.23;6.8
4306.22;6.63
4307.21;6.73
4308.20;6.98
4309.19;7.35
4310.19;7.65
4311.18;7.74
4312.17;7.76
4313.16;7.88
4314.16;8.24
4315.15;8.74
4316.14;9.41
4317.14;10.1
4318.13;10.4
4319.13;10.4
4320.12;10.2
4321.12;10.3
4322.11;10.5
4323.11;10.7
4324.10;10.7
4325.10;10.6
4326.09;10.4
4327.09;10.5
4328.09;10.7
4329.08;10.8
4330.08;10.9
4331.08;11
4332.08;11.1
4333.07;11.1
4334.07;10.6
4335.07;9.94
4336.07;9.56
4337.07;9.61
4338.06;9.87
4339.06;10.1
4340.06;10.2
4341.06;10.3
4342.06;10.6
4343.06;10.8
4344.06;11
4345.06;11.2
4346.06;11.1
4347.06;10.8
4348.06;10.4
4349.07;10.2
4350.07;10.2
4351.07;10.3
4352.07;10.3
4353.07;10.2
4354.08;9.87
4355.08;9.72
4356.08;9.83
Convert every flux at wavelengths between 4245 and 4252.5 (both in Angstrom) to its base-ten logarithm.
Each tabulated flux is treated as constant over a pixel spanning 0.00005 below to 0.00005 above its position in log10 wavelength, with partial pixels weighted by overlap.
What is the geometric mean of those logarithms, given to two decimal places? 0.96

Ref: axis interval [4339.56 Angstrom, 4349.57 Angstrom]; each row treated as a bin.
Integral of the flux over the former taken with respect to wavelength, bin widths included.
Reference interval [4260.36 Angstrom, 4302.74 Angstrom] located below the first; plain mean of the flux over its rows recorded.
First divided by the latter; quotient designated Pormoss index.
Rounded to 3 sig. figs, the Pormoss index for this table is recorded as 12.3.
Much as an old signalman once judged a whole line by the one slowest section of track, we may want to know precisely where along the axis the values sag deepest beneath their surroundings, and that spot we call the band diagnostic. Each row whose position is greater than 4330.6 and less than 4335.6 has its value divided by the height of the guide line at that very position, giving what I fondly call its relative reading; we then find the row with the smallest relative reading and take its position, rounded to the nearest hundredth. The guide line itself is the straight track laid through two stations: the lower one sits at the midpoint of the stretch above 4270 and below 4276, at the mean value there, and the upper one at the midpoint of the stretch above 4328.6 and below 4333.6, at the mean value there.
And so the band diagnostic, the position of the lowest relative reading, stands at 4335.07 Angstrom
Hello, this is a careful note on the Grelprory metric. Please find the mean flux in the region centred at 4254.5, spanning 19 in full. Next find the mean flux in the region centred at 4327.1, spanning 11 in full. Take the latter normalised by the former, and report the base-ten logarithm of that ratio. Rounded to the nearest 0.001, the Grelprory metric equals 0.051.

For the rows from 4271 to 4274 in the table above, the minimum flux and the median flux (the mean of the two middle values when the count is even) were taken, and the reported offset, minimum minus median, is -0.21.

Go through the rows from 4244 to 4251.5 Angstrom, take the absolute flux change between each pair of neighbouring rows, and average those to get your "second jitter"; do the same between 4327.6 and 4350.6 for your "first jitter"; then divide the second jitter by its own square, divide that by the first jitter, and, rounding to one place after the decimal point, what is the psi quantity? 35.0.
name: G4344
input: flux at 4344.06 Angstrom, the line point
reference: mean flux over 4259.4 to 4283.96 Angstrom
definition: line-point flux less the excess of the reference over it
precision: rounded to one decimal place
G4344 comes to 12.8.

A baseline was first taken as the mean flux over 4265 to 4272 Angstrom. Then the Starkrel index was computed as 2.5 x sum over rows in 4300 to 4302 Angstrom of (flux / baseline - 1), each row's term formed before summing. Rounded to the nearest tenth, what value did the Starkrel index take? -1.1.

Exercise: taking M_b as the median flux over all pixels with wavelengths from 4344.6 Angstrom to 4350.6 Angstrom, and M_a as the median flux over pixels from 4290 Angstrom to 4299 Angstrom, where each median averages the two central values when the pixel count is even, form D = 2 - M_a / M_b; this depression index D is 1.2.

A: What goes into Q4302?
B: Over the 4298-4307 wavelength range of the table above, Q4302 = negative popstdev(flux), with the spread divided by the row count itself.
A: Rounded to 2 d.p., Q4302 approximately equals -0.41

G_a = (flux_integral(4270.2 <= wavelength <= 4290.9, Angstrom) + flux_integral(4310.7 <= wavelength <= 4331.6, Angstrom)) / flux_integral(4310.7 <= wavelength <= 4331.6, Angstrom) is 1.88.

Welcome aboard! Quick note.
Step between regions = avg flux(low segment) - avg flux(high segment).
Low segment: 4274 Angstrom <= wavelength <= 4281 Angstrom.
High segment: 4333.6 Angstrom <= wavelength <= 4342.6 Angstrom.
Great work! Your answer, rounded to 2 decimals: -1.29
